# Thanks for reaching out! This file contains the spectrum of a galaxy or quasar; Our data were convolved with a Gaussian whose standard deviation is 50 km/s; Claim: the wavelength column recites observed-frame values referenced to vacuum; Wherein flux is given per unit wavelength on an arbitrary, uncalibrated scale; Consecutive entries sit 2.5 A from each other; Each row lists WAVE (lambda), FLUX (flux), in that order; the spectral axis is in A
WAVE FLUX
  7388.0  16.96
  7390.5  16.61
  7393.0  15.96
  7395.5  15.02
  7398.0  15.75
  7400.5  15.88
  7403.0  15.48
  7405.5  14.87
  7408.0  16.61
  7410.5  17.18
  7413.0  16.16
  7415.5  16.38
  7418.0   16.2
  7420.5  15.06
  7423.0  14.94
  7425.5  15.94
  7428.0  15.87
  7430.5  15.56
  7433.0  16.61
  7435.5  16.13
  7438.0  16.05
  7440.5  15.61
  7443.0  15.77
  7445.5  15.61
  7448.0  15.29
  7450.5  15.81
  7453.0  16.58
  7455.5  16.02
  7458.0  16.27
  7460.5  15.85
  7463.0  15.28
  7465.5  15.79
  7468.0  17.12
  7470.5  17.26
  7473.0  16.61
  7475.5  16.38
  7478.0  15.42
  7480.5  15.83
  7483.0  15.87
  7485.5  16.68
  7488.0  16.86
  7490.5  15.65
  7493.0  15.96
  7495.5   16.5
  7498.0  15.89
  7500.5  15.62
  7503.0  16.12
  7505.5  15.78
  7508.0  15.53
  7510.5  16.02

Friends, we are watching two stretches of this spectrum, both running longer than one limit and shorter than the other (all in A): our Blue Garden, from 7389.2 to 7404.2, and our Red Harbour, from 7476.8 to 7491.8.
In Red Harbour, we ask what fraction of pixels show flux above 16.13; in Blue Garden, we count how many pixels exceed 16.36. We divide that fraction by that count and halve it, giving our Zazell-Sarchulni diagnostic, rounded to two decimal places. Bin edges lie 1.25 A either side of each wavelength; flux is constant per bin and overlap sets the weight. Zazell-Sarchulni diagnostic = 0.17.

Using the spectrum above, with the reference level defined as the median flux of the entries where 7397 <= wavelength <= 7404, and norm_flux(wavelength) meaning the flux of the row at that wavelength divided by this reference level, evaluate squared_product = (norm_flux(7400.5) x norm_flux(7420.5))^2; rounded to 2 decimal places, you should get 0.93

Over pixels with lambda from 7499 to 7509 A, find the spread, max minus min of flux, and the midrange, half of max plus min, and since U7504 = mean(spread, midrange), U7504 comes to 8.21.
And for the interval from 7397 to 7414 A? 9.17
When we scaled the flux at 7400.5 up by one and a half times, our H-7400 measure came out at 23.8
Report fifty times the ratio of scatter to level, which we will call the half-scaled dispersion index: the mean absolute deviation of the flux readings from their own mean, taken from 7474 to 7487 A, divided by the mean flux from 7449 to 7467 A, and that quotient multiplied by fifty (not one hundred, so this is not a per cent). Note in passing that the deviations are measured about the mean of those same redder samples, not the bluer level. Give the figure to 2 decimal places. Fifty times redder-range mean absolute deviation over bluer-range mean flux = 1.24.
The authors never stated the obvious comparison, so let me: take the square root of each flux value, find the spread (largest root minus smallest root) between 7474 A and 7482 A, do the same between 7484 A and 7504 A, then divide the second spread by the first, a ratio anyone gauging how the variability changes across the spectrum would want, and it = 1.28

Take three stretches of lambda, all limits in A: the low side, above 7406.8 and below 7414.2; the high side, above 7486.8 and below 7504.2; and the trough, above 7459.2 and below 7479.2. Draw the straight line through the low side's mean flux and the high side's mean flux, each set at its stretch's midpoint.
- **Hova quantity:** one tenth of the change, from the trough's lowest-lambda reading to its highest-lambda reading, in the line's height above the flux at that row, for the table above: 0.031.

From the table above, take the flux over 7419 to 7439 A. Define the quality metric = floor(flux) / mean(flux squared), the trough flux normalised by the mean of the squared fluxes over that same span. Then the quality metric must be 0.0600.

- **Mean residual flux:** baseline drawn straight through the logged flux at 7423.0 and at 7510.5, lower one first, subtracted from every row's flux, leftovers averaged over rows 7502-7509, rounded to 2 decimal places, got -0.15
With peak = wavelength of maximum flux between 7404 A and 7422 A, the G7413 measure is 7410.5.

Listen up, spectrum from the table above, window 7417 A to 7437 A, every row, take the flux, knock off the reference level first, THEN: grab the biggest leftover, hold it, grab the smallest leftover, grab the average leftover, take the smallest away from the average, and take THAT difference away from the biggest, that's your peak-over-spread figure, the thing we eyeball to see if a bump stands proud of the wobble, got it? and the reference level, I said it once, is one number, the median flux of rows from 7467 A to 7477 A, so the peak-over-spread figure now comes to -1.1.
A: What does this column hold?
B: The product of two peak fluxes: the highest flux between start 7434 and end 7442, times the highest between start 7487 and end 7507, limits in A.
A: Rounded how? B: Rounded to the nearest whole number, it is 272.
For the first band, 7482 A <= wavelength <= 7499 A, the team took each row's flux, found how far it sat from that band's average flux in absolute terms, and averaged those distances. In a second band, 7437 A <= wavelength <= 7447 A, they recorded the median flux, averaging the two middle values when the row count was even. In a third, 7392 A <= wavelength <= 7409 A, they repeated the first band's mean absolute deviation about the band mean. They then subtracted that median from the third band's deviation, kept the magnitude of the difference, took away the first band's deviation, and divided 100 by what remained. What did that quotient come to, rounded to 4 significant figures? 6.745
